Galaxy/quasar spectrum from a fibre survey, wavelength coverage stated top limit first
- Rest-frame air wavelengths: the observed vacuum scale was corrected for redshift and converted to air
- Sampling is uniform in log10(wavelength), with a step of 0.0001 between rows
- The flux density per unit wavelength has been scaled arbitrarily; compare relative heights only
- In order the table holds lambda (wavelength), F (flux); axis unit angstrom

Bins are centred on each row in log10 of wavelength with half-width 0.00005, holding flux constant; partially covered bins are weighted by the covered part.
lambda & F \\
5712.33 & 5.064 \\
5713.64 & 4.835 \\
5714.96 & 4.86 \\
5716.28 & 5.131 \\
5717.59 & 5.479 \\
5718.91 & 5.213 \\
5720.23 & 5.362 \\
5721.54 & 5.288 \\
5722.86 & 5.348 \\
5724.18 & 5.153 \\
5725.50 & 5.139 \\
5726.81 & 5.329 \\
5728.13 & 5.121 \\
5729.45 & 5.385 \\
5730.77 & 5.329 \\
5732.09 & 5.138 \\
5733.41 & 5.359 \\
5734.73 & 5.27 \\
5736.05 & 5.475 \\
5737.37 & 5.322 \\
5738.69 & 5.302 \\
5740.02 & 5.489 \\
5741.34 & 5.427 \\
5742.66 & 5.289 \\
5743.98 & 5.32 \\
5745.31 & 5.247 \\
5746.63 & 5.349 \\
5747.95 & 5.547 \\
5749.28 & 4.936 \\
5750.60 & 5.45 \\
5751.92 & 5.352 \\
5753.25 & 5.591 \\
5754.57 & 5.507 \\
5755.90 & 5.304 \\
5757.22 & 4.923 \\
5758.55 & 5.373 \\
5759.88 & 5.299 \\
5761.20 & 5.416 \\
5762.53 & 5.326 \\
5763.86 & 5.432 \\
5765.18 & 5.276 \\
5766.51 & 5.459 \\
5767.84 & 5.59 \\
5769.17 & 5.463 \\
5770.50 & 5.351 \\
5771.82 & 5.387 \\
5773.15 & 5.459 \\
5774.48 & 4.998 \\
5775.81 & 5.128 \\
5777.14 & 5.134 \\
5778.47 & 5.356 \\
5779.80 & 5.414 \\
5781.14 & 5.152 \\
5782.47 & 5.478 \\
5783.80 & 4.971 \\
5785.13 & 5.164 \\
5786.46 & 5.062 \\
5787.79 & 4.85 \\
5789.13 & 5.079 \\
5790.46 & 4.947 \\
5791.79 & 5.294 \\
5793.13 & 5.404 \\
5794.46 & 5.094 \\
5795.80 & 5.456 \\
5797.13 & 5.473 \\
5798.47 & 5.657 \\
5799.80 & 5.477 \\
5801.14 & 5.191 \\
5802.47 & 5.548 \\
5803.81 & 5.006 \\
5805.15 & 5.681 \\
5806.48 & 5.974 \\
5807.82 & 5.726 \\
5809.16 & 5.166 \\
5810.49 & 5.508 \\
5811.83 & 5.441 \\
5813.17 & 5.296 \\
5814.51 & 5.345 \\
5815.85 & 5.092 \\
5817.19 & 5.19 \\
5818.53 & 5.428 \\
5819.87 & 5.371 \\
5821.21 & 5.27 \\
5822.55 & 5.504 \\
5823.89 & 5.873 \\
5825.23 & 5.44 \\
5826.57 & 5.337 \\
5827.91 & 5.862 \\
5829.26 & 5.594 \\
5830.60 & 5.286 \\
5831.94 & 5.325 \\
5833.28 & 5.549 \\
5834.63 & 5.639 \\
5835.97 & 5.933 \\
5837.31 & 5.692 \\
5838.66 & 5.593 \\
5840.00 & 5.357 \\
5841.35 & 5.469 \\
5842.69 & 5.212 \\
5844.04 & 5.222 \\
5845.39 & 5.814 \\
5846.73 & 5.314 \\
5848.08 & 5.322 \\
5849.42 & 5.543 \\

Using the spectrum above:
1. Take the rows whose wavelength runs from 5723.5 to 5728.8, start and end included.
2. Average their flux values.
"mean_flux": 5.19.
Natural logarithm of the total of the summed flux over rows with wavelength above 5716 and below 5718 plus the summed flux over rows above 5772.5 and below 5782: 3.86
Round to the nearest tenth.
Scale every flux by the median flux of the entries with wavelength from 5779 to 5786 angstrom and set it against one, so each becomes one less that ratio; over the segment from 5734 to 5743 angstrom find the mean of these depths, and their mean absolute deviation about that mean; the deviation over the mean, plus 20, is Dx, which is 19.6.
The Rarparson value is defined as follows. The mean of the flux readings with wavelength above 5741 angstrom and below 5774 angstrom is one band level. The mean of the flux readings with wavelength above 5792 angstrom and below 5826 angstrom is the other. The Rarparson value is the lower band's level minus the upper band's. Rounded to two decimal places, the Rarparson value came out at -0.06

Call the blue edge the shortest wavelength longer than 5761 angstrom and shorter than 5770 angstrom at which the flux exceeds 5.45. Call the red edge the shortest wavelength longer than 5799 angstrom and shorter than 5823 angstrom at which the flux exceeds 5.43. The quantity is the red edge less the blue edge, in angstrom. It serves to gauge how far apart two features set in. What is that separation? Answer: 33.3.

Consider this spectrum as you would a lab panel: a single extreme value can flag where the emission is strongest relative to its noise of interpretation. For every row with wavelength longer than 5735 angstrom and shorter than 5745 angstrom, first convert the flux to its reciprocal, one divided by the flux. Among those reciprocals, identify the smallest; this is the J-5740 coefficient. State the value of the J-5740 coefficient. 0.182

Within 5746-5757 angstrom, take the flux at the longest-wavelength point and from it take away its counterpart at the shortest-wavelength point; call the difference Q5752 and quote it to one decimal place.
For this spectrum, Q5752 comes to 0.0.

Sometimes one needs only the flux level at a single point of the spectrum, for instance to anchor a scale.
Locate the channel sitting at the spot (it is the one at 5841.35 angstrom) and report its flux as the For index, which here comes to 5.469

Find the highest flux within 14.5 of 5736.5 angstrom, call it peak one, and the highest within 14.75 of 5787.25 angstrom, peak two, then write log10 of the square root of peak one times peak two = 0.748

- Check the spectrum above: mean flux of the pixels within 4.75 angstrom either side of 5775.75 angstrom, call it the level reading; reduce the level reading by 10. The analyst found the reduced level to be -4.73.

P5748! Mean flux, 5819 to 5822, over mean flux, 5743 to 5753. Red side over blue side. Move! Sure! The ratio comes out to 1.00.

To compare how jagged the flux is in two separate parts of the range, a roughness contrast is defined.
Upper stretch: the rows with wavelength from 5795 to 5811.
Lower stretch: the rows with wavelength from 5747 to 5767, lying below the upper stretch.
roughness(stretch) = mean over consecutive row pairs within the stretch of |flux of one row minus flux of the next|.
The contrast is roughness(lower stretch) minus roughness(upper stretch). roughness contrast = -0.10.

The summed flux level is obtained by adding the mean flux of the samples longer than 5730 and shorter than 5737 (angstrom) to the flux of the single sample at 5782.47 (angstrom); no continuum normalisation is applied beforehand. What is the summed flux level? 10.8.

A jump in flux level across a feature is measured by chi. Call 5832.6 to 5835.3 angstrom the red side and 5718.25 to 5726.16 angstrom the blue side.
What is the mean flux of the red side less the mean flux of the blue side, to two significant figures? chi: 0.34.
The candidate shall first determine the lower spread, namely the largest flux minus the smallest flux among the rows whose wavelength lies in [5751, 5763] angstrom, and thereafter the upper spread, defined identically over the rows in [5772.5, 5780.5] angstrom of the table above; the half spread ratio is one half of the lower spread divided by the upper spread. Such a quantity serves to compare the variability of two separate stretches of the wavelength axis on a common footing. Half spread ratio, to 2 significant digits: 0.72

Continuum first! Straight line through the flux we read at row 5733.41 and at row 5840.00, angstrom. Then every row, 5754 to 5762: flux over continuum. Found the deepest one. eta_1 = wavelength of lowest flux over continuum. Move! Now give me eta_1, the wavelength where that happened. 5757.22 angstrom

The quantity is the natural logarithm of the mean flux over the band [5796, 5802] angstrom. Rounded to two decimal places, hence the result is 1.70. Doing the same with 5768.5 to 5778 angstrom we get 1.66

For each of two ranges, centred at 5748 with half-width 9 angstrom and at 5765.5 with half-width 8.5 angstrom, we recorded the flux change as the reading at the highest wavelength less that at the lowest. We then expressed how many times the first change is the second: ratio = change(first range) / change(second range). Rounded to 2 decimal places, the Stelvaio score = -0.35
